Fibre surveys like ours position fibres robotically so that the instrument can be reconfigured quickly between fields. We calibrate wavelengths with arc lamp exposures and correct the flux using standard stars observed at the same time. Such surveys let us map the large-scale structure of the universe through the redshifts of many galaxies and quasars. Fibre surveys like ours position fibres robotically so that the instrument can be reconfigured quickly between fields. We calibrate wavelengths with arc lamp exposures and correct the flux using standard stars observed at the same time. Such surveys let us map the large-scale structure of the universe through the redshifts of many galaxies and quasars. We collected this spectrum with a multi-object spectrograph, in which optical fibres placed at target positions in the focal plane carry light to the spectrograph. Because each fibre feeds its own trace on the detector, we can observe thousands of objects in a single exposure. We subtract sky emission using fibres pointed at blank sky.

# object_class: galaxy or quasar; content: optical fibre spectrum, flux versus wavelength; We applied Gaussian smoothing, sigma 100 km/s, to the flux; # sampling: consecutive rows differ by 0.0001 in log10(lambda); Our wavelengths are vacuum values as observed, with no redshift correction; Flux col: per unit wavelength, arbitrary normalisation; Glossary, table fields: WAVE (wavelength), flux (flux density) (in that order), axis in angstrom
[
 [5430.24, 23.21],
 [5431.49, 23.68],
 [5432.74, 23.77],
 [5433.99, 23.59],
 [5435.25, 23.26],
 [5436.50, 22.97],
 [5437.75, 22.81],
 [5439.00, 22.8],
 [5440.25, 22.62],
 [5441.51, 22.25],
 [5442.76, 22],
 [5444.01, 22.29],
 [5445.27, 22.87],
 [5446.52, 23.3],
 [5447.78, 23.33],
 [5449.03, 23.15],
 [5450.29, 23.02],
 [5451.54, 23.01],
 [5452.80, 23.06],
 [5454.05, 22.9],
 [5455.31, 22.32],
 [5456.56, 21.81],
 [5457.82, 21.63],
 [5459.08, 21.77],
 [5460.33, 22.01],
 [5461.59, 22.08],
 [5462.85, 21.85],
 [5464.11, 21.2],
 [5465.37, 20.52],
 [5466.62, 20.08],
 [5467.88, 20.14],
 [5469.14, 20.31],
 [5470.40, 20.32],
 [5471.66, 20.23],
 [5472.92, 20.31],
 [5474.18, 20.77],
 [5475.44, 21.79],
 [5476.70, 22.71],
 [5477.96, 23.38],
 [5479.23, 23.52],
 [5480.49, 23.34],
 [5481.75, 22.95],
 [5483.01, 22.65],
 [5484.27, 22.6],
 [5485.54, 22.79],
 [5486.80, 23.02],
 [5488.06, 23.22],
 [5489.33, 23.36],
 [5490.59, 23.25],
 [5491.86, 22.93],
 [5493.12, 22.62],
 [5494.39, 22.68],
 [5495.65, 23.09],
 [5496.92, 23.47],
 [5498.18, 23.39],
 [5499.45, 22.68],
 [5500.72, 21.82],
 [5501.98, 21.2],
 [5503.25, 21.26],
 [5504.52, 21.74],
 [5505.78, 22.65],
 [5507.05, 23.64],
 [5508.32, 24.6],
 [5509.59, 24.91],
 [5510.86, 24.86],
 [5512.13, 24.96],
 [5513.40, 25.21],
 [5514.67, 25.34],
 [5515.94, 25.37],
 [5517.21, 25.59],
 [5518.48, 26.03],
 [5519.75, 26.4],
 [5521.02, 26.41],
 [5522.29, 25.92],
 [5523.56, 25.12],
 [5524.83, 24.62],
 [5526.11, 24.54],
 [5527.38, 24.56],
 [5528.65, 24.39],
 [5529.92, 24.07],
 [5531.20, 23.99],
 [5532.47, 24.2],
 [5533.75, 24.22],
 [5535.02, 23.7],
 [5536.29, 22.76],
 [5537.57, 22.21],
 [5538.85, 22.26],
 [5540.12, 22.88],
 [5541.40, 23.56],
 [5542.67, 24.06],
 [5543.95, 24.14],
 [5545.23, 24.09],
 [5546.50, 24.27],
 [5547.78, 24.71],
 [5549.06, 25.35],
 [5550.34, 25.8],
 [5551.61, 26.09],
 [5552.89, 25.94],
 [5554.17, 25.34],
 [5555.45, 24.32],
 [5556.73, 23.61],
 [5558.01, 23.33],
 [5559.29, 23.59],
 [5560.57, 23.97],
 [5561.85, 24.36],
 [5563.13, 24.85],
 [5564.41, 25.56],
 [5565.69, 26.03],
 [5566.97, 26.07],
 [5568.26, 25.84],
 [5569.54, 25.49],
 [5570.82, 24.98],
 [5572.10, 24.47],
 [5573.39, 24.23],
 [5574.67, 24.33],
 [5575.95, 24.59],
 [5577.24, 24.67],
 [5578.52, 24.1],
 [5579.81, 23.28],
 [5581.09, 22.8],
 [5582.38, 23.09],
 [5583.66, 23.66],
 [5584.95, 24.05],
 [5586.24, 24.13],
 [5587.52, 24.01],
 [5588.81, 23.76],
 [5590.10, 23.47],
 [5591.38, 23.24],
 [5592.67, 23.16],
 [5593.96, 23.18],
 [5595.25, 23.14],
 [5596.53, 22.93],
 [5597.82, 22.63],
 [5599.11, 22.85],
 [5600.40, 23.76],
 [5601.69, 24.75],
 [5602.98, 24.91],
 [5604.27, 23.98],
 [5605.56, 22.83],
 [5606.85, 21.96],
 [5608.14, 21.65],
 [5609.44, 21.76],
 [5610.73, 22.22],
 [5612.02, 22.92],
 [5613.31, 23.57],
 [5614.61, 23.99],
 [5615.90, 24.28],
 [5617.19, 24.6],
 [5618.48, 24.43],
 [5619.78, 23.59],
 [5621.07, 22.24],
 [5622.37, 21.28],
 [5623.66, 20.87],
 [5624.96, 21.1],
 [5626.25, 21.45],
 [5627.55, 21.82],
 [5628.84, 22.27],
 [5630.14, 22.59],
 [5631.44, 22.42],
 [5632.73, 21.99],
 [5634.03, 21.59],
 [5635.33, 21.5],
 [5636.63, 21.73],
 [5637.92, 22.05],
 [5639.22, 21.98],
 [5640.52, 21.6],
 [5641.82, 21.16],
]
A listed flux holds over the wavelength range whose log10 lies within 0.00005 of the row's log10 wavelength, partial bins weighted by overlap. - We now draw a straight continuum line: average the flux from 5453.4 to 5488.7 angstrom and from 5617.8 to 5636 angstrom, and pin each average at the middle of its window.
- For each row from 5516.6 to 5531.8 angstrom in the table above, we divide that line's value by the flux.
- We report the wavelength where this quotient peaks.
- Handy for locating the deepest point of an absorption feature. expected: 5531.20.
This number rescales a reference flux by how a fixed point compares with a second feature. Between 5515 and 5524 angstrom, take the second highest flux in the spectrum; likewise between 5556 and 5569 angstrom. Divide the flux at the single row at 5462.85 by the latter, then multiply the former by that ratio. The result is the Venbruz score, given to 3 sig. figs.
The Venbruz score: 22.2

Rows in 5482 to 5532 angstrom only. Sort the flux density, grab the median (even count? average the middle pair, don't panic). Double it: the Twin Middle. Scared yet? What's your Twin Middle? 47.3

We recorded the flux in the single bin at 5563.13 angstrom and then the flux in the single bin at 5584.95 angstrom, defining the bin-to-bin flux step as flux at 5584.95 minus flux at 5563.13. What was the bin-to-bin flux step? -0.8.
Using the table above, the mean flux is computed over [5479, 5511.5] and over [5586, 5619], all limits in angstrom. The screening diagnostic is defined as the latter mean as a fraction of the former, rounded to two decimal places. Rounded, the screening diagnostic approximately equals 1.02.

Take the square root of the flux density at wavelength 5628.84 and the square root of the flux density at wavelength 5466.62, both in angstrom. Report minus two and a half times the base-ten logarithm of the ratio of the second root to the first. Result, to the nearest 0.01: 0.06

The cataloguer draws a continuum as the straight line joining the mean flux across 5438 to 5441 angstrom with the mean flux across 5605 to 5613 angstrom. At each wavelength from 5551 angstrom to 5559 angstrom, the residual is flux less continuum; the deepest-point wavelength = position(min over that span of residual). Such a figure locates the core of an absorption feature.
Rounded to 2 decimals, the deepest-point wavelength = 5558.01 angstrom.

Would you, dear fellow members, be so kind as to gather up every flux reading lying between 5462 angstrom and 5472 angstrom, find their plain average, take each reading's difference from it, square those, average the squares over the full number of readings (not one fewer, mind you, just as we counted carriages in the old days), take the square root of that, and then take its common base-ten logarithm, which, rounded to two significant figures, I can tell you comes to -0.24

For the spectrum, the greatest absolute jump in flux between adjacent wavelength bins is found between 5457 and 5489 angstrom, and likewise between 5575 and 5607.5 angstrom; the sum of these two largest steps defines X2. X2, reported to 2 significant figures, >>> 2.2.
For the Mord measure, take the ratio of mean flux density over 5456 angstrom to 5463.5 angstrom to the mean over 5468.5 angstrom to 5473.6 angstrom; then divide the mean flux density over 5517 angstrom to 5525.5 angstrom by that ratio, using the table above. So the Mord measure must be 23.9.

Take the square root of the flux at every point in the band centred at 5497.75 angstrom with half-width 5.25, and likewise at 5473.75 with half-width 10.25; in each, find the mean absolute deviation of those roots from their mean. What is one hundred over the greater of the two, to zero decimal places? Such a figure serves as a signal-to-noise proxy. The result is 765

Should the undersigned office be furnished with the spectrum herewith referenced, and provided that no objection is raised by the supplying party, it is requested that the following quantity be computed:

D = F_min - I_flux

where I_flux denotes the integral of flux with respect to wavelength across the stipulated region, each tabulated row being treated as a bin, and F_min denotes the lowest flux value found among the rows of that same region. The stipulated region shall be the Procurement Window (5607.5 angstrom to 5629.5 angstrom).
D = -476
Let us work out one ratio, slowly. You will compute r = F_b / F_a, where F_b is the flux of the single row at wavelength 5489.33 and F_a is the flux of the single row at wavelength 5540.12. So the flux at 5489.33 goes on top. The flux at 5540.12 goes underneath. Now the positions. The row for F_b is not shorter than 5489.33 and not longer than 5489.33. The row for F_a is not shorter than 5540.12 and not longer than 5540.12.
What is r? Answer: 1.02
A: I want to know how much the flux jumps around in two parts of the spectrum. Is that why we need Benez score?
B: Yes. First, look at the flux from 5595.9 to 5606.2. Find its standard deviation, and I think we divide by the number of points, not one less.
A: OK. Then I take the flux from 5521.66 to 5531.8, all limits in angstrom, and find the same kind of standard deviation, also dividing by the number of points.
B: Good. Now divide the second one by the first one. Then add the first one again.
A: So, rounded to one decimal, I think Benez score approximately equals 1.5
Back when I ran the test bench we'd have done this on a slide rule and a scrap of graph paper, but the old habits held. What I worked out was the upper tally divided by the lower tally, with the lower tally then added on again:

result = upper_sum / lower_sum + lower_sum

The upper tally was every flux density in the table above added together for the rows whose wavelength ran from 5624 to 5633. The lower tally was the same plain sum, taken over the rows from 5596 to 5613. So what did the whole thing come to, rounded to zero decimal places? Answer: 300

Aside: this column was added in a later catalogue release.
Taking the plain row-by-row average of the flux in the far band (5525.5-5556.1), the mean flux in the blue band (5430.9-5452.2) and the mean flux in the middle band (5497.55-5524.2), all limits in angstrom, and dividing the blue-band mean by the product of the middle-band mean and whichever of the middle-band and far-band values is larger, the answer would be 0.039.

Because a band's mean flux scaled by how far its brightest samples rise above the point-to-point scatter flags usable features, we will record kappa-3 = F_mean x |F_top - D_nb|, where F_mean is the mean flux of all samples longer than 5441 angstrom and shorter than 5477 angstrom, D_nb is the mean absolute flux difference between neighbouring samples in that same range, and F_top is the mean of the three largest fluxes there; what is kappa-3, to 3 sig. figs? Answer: 501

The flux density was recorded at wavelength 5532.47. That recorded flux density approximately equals 24.2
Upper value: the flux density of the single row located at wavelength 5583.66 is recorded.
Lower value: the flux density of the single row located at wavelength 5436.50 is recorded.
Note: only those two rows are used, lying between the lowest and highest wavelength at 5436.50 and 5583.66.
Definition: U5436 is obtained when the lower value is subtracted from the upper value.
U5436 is 0.7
